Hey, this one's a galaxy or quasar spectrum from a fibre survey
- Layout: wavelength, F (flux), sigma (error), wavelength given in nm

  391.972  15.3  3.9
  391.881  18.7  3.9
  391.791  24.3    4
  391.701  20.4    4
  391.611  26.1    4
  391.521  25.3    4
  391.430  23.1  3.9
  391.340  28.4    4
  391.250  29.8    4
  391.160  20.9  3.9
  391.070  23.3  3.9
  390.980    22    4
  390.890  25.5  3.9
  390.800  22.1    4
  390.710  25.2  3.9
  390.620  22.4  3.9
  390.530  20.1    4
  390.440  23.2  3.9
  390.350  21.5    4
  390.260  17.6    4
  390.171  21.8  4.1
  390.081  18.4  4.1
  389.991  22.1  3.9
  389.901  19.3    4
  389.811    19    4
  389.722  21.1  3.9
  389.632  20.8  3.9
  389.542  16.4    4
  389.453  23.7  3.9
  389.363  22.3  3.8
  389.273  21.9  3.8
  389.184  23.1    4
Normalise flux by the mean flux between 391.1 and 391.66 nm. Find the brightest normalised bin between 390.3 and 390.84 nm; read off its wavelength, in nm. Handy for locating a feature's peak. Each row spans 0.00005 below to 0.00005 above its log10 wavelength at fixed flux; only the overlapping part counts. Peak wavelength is 390.710 nm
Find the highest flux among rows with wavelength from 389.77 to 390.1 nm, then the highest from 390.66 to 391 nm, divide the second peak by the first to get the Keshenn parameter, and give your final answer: 1.15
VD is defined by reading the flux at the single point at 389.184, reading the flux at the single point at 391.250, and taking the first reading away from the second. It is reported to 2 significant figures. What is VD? 6.7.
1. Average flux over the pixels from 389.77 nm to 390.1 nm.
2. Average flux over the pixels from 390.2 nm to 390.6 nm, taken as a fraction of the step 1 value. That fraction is 1.05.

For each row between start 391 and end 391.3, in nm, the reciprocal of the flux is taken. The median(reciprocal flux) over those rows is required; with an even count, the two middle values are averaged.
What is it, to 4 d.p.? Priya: 0.0429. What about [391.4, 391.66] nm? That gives 0.0395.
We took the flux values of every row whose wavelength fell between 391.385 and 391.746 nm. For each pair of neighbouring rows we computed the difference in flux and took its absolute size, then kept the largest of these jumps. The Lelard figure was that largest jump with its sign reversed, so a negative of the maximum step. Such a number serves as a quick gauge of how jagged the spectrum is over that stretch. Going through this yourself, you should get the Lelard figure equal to -5.7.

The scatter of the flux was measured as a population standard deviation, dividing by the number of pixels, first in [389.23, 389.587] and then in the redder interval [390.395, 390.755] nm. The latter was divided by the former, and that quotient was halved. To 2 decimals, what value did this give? 0.33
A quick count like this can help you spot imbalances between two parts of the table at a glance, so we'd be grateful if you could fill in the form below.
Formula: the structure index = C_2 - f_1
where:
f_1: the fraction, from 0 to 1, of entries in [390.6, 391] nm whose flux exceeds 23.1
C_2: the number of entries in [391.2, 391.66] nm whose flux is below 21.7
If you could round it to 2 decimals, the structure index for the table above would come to -0.40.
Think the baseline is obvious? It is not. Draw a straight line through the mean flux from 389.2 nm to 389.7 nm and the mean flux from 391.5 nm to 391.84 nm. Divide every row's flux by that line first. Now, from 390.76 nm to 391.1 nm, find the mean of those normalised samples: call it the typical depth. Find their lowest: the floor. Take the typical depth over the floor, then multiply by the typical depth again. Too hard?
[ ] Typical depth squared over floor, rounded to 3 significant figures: 1.07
